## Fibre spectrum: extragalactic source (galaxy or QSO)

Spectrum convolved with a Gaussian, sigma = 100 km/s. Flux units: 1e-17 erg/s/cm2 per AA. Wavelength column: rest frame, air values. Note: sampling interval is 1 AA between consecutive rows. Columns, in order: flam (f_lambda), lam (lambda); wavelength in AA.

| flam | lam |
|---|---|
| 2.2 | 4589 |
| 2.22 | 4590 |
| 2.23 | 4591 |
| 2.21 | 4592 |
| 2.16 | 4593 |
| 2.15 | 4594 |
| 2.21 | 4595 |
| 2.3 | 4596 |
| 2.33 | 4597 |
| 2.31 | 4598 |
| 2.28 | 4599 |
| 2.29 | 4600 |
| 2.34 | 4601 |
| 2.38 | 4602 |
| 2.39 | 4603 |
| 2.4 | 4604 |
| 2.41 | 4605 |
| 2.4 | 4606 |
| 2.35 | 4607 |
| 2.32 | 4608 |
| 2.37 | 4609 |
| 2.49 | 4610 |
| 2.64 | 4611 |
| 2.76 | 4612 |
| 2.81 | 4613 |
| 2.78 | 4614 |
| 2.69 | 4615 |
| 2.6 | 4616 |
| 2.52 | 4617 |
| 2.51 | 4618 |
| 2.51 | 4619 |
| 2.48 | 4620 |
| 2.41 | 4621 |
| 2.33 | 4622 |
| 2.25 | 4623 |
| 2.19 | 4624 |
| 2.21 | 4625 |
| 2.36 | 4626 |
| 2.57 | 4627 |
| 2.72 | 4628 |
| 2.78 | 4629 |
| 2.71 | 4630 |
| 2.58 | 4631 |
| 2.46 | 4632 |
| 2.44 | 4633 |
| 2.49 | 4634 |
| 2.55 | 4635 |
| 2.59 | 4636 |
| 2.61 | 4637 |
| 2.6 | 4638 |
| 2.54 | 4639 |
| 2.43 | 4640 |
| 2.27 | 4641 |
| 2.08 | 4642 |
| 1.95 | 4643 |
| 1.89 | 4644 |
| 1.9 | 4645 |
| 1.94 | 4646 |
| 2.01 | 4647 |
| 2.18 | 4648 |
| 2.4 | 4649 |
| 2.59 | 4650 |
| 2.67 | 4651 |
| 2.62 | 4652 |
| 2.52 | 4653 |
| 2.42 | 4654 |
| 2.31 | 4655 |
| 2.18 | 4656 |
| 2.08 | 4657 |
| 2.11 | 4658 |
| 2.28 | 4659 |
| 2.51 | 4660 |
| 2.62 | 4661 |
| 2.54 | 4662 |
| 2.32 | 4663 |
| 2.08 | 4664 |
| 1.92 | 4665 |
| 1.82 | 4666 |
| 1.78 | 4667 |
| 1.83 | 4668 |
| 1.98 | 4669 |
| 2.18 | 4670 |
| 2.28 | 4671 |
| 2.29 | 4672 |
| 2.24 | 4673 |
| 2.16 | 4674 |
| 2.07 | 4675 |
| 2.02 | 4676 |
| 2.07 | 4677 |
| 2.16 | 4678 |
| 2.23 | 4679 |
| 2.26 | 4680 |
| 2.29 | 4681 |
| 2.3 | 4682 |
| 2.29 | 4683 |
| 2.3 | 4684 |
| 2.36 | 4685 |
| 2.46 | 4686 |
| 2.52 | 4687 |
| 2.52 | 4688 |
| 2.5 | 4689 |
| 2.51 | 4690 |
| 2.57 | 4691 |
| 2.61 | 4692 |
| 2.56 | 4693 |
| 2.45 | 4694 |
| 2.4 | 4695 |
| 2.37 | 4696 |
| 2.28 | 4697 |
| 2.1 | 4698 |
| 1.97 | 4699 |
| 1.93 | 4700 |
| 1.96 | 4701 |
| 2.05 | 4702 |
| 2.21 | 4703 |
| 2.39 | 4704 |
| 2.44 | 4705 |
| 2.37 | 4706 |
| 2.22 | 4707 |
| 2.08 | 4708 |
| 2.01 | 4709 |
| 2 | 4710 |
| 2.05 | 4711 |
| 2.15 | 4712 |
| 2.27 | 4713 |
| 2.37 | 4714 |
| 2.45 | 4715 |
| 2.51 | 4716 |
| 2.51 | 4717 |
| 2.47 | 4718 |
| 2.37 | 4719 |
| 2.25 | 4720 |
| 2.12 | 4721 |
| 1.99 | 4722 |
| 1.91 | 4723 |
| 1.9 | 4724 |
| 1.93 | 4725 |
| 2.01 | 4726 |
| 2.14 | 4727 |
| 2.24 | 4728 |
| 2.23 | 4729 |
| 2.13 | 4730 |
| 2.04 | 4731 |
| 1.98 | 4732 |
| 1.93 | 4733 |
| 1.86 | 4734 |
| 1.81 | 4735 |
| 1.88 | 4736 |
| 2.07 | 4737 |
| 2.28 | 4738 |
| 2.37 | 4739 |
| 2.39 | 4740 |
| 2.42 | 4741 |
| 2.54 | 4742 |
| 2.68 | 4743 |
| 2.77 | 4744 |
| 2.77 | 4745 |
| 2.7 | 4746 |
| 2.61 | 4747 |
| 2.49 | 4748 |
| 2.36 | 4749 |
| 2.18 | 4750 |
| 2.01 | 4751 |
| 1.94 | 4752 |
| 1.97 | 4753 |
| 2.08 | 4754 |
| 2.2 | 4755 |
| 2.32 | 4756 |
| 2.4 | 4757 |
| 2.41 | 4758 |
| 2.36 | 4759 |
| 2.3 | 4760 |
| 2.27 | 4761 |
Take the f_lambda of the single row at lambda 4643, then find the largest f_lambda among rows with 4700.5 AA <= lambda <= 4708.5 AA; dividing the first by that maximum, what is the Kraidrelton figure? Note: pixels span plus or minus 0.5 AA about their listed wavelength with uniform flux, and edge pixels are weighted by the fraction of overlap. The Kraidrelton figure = 0.80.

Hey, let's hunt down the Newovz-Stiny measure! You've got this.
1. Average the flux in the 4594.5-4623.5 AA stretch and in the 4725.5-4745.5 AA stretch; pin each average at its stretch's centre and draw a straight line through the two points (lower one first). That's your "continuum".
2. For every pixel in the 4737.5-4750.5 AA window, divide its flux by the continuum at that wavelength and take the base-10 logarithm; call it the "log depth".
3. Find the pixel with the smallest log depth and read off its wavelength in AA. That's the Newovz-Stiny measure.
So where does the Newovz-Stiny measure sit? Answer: 4750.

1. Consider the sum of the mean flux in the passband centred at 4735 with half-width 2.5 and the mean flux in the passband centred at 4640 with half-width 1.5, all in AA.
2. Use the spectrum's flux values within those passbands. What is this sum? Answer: 4.3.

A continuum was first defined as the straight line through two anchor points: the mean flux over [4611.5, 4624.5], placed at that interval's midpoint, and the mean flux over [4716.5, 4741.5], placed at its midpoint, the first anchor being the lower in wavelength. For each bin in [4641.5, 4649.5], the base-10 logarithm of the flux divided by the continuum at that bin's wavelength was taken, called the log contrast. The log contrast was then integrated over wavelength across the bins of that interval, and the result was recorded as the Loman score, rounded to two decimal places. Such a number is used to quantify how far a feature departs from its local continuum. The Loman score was -0.61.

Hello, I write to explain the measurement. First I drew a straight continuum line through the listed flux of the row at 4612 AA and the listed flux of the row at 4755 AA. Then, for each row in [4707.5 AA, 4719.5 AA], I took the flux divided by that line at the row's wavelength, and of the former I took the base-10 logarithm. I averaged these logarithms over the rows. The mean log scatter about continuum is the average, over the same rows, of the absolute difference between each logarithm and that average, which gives 0.0364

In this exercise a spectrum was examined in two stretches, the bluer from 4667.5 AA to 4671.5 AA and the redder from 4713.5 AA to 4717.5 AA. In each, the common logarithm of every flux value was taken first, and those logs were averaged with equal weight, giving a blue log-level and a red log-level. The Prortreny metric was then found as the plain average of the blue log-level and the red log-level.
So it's 0.352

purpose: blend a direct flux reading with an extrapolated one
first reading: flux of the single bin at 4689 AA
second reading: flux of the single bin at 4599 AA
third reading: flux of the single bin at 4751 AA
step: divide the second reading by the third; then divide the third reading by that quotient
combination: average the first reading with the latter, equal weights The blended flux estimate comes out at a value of 2.14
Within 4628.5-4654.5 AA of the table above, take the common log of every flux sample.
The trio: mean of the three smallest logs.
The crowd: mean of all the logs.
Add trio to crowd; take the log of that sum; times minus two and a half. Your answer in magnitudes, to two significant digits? 0.46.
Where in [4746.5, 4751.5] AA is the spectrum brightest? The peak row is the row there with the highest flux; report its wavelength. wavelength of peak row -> 4747 AA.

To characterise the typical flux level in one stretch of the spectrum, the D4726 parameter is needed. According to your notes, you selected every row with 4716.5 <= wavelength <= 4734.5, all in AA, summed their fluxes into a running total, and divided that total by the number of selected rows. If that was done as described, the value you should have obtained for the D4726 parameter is 2.11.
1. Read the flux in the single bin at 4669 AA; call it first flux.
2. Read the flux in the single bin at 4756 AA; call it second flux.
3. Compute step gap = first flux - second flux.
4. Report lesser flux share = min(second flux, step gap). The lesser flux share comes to -0.3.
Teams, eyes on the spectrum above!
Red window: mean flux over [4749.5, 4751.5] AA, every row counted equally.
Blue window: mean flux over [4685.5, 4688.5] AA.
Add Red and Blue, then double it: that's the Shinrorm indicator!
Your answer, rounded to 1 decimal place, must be 9.2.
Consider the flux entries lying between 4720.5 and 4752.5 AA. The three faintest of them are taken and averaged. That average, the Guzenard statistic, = 1.85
